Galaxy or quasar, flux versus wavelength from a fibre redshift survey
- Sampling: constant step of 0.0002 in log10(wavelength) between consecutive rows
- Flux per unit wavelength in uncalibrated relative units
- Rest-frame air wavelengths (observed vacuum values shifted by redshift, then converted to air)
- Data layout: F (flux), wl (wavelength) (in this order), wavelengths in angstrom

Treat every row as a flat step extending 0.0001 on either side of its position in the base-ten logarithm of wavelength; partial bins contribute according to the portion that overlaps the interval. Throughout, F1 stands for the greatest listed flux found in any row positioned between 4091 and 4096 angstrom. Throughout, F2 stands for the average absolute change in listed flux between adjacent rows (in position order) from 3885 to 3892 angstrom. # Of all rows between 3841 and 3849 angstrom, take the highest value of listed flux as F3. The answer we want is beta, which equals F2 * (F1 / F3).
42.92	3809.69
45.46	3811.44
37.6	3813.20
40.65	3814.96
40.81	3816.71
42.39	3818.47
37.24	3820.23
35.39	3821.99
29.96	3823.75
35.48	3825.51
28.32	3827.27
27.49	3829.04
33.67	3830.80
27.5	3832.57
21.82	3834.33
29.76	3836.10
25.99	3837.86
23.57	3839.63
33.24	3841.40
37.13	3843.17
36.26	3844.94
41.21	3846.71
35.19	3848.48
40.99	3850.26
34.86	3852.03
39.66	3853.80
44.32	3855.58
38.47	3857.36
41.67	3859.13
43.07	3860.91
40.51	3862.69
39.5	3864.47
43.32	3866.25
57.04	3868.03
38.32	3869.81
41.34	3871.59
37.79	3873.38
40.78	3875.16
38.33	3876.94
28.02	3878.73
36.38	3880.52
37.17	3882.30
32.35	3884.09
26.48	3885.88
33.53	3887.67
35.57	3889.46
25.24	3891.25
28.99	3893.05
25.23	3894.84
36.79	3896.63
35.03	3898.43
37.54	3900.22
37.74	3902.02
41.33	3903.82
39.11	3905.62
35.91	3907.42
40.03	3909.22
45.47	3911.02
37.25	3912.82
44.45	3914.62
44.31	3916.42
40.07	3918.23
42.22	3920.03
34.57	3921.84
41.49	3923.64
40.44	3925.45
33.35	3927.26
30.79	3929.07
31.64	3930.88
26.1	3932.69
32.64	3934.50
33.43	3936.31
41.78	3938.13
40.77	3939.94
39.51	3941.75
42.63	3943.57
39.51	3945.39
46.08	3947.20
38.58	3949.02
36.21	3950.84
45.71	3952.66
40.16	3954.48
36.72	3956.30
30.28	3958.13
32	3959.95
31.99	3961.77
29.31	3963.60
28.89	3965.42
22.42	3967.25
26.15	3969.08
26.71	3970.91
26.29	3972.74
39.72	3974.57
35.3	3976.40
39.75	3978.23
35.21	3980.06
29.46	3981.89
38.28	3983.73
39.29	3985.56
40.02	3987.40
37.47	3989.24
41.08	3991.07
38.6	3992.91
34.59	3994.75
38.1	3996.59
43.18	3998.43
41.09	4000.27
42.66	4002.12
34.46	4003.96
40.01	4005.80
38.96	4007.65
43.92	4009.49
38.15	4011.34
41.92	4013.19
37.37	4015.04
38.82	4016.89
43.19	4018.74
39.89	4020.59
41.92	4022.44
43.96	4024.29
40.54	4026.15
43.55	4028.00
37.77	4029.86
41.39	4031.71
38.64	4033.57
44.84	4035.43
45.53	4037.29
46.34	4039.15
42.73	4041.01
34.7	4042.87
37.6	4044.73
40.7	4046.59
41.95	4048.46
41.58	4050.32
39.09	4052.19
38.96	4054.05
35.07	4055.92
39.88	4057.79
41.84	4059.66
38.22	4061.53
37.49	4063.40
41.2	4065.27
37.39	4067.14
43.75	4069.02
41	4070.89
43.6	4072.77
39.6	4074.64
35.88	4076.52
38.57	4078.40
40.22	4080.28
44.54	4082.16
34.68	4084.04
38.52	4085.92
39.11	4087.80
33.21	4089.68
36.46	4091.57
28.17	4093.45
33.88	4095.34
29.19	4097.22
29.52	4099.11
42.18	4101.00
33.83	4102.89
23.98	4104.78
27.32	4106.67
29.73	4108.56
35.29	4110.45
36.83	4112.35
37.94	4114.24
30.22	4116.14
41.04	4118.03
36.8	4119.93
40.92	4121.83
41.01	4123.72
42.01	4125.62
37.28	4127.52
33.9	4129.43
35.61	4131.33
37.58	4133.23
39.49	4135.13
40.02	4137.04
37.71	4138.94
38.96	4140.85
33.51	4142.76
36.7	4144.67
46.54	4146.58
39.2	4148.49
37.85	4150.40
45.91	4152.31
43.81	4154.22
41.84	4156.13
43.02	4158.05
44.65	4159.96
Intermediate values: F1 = 36.46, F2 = 6.5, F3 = 41.21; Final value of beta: 5.7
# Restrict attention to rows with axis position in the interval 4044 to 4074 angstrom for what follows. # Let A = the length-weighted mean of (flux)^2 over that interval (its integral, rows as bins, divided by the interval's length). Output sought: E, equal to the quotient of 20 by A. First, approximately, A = 1603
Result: 0.012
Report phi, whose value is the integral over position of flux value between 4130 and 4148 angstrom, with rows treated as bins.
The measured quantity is 691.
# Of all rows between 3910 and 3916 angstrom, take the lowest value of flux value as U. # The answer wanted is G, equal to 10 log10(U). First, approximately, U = 37.25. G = 15.7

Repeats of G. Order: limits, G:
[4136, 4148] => 15.3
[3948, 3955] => 15.6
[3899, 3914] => 15.6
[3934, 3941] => 15.1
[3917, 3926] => 15.4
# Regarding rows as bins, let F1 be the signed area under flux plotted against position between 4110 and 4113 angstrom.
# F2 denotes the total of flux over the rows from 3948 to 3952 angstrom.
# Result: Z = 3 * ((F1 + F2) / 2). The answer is 274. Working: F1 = 108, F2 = 75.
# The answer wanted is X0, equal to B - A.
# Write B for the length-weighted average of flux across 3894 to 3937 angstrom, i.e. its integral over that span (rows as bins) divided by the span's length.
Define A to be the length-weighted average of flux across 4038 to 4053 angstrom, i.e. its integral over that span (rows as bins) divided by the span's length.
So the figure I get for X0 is -4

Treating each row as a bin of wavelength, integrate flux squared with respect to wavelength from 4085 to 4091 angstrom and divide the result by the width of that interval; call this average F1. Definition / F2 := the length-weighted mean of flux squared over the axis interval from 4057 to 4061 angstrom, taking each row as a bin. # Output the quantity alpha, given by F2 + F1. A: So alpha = 3021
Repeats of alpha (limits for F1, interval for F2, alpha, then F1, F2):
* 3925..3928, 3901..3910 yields 2854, 1348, 1507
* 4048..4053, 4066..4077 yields 3308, 1668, 1640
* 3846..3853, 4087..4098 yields 2579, 1454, 1125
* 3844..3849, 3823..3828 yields 2425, 1431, 995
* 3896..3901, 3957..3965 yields 2286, 1327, 959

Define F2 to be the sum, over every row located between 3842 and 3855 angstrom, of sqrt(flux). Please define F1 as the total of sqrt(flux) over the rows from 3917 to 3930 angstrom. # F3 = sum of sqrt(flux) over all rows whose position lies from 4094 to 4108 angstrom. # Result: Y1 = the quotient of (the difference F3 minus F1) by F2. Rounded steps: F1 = 42.8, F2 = 43.1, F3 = 39.1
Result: -0.09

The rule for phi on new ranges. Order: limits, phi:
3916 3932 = 597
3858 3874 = 680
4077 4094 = 633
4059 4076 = 685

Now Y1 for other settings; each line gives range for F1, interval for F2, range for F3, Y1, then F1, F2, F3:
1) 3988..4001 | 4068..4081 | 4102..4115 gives -0.09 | 43.8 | 44.5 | 39.6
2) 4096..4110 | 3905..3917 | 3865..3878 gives 0.15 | 38.7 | 44.7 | 45.5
